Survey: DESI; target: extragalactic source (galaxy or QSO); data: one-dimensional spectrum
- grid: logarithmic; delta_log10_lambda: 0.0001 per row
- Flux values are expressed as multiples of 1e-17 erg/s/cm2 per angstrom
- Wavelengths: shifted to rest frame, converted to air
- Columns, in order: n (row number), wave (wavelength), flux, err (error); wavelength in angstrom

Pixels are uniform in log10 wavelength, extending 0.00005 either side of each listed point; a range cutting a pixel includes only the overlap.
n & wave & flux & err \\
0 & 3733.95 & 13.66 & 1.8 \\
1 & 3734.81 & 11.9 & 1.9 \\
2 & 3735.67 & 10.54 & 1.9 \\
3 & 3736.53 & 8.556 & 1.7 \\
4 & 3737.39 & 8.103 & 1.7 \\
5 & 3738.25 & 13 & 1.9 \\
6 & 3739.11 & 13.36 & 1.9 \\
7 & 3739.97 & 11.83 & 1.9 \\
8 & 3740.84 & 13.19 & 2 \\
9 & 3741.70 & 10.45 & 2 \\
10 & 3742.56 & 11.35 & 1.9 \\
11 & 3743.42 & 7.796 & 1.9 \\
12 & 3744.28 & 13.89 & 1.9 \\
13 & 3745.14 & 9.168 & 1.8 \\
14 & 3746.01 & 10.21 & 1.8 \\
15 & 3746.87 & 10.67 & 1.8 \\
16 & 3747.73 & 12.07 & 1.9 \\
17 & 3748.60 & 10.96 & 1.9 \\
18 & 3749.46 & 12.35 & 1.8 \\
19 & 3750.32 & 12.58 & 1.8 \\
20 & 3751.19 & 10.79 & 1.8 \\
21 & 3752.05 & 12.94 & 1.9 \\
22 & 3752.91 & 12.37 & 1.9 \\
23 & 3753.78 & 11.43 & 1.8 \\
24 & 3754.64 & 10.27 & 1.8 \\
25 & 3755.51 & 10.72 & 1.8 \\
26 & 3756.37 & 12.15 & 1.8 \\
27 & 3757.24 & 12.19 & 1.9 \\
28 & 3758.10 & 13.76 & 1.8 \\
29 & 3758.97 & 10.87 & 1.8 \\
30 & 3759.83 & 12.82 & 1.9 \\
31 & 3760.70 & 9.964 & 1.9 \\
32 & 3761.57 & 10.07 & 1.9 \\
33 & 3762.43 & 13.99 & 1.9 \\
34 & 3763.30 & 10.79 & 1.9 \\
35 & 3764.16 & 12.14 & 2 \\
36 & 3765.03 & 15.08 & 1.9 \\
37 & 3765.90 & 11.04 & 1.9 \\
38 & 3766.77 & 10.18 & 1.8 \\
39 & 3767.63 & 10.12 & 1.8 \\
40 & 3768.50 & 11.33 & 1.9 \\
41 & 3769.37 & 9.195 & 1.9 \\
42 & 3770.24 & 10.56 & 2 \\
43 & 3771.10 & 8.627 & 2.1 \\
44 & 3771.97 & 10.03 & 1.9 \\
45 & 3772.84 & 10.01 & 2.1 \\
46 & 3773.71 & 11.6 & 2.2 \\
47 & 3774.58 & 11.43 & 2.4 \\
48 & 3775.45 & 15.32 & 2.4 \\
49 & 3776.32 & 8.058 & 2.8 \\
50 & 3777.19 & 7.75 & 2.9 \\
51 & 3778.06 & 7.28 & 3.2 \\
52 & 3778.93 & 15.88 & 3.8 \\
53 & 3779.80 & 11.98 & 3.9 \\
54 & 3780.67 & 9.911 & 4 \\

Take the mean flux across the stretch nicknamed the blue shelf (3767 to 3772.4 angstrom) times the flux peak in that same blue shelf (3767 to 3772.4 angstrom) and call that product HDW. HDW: 113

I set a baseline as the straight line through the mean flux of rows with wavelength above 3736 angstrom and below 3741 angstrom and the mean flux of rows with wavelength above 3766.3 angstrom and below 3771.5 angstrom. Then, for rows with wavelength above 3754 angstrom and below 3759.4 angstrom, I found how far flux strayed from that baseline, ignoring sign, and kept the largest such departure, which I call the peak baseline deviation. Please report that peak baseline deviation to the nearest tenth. 3.3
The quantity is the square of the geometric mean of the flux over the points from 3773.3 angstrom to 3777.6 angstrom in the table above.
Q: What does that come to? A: 110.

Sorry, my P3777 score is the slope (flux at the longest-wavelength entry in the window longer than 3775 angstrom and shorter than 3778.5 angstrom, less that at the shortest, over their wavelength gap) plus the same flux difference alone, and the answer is -11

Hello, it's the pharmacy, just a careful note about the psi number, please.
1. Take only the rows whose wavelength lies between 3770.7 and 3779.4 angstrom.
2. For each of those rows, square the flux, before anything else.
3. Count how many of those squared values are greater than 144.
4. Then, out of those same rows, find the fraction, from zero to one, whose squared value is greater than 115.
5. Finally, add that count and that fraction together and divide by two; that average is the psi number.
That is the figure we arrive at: 1.2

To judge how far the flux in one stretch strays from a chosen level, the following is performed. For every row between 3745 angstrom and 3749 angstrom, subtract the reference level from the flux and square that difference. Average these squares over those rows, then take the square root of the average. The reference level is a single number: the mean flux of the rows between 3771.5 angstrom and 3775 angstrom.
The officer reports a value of 1.0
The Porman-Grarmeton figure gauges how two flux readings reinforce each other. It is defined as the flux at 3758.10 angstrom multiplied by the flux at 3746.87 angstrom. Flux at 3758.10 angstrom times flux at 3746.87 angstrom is 147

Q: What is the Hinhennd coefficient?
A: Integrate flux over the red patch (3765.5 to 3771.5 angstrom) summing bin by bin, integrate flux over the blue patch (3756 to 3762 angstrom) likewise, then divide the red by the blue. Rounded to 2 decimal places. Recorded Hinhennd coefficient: 0.87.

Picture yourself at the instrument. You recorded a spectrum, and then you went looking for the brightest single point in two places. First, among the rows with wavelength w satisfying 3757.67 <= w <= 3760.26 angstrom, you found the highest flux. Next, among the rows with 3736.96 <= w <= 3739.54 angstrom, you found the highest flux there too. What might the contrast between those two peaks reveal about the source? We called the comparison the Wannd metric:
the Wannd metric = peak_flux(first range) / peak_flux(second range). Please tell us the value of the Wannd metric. 1.0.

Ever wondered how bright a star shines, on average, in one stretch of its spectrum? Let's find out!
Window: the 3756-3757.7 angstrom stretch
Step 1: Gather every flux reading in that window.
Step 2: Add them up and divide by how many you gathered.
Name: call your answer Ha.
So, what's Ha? 12.2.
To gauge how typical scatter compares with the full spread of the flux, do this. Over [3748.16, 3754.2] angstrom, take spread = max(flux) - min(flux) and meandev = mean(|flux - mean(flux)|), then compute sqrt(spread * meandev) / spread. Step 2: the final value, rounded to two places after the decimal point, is 0.58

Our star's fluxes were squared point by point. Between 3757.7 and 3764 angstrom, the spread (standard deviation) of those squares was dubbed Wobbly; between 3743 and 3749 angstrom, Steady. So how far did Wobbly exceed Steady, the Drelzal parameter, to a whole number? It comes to -1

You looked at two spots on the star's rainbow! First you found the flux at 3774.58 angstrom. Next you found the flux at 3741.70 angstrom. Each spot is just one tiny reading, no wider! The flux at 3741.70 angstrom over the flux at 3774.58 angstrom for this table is 0.91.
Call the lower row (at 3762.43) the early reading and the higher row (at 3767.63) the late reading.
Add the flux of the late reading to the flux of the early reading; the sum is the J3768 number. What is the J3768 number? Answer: 24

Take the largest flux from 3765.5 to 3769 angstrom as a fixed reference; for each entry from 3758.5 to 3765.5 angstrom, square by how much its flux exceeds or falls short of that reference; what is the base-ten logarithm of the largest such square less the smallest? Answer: 1.14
